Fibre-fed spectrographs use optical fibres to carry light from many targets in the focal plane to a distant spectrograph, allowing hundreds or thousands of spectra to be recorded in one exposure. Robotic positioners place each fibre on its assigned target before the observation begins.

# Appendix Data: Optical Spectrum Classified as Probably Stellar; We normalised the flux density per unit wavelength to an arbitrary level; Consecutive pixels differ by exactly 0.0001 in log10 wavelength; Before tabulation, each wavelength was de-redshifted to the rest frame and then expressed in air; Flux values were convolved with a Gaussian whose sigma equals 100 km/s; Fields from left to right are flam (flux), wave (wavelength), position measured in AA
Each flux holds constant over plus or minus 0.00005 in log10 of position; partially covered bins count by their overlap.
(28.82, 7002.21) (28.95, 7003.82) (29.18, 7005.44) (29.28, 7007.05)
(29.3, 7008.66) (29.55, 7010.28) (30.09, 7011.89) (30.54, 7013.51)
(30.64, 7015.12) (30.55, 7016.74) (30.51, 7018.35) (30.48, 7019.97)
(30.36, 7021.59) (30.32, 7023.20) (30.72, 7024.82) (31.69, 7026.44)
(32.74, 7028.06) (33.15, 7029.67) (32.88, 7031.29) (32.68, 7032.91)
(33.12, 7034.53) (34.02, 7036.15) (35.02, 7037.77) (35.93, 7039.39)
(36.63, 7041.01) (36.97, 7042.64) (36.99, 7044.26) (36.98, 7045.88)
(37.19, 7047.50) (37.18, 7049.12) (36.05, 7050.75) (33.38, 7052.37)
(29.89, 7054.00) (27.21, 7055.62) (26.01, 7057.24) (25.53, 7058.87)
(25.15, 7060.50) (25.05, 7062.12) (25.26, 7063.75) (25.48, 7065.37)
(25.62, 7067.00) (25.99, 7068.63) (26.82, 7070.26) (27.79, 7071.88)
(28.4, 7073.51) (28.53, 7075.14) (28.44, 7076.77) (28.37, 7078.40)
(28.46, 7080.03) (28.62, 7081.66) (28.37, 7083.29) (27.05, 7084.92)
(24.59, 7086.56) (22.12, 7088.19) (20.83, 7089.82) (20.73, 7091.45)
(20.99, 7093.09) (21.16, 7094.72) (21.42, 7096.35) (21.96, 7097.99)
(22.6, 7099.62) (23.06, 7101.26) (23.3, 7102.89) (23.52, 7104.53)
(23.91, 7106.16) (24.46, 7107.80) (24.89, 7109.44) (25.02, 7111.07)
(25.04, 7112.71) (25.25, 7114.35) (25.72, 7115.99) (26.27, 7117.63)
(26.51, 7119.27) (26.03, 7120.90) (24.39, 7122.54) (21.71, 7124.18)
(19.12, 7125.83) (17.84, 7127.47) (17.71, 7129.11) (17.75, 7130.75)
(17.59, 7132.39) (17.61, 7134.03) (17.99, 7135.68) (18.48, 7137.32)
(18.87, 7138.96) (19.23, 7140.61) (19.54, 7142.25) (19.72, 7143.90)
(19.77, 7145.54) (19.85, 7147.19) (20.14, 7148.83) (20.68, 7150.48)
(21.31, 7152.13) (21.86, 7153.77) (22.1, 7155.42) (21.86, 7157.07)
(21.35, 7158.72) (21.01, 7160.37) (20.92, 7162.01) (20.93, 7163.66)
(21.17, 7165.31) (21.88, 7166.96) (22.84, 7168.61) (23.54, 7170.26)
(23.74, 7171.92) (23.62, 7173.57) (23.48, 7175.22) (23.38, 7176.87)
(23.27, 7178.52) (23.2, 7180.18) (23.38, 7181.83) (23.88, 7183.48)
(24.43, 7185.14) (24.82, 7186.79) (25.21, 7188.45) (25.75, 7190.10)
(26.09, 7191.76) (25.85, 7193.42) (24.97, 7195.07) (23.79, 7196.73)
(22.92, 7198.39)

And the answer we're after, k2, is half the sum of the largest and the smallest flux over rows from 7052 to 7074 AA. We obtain 29.2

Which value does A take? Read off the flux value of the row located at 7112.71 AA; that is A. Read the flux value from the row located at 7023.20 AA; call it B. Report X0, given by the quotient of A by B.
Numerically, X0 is 0.83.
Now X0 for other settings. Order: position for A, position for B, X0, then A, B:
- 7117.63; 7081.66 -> 0.92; 26.27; 28.62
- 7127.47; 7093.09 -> 0.85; 17.84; 20.99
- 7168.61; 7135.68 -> 1.27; 22.84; 17.99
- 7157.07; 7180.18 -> 0.94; 21.86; 23.2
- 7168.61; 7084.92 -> 0.84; 22.84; 27.05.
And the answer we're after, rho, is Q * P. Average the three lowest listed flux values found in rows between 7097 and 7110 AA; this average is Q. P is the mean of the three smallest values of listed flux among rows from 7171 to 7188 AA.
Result 525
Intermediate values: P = 23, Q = 23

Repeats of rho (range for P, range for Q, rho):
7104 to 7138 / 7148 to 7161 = 363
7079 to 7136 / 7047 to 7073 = 444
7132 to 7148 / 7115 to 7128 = 347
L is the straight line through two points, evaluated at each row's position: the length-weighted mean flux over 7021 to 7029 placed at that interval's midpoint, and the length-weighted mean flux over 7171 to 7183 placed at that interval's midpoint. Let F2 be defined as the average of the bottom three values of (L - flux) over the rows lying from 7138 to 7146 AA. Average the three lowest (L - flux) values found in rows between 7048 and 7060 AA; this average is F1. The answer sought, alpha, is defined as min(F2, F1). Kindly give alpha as -6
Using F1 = -5.6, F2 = 5.5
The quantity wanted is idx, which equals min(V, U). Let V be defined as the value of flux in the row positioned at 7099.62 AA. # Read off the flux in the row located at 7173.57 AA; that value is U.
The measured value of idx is 23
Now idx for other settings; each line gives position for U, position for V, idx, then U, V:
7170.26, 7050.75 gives 24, 23.54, 36.05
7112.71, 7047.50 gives 25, 25.04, 37.19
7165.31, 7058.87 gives 21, 21.17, 25.53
